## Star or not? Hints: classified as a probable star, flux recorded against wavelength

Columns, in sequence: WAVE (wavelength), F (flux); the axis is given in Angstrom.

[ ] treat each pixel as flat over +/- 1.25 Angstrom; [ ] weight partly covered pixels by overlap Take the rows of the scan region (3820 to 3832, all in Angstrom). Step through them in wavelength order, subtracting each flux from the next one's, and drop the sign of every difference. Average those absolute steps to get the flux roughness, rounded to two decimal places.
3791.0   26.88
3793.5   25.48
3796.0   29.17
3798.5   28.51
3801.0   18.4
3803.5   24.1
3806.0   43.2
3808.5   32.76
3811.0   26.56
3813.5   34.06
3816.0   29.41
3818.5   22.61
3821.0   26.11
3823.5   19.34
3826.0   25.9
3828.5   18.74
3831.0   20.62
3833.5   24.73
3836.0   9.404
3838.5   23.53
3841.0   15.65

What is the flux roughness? 5.59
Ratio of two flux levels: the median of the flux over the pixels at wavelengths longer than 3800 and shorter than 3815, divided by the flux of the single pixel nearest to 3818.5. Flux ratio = 1.3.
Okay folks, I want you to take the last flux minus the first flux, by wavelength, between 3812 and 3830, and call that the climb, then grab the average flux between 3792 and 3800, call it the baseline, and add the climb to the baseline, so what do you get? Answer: 12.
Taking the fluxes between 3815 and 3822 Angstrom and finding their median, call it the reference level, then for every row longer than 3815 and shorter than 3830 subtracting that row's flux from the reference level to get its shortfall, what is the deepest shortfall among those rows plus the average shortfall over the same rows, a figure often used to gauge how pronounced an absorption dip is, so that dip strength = 10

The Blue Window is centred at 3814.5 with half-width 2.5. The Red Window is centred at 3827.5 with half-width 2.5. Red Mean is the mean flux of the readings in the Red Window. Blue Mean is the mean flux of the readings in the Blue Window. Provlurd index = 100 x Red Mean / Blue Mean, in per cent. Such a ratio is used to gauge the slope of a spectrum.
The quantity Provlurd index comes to 70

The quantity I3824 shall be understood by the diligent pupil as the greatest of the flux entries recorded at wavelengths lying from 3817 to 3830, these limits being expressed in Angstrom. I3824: 26.11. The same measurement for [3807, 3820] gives 34.06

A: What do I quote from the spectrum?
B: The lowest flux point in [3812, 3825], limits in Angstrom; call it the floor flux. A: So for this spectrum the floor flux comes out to 19.34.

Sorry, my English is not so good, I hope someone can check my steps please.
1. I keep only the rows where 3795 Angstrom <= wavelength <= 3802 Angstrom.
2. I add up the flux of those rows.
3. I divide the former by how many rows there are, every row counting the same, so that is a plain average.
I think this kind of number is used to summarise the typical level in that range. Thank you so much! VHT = 25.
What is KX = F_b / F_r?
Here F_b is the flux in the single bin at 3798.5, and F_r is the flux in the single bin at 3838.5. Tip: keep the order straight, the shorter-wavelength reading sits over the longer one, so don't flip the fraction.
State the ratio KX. 1.2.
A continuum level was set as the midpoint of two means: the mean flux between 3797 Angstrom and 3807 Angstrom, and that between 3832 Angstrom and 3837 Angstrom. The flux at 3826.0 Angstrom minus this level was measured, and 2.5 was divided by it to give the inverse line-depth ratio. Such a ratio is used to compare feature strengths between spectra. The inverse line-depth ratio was 0.8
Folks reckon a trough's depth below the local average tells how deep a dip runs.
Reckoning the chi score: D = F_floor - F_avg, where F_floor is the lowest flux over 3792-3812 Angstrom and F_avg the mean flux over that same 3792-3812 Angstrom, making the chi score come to -10.1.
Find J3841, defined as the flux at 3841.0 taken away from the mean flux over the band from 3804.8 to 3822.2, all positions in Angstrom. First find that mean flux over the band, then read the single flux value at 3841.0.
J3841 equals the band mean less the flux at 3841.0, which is 15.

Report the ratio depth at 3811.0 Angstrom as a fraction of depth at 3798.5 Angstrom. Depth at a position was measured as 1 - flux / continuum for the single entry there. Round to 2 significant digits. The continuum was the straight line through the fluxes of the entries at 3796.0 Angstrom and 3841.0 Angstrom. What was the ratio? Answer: 24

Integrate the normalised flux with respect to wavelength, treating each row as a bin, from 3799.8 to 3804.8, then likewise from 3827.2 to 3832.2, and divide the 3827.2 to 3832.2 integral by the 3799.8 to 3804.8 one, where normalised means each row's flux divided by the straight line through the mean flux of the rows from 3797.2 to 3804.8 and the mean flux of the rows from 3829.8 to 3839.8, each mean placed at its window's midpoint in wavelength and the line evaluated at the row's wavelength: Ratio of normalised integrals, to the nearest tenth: 1.1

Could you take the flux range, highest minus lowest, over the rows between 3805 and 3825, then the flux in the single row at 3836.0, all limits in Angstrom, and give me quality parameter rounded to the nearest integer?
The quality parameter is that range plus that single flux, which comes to 33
